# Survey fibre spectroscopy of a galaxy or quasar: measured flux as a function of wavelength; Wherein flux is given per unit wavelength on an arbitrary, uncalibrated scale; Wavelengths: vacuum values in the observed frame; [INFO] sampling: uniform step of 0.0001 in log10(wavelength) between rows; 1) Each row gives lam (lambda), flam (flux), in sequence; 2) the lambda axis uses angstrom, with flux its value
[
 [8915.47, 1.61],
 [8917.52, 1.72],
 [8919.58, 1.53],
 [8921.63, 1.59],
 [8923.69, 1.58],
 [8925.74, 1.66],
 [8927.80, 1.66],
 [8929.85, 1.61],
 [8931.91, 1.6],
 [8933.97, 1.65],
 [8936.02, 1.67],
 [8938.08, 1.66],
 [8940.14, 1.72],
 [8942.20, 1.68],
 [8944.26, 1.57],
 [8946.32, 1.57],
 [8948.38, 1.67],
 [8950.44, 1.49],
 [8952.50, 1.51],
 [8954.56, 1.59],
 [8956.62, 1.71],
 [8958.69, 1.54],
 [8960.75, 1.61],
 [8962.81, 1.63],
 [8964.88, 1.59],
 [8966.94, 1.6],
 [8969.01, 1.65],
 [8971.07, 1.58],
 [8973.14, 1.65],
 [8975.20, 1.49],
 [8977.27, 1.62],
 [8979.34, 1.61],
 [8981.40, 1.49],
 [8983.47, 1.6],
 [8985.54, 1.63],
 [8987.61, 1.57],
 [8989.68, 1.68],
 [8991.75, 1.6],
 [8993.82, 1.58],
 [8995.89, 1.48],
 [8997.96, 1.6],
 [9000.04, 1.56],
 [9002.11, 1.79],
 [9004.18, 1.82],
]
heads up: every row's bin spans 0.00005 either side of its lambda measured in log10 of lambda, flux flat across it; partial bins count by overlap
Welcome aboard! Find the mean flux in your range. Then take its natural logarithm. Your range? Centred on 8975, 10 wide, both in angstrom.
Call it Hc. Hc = 0.464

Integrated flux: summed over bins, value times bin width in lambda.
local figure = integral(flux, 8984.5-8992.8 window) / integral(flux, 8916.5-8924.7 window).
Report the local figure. 1.02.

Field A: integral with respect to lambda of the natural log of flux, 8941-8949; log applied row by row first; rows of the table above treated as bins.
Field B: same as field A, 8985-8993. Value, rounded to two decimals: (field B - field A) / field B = 0.00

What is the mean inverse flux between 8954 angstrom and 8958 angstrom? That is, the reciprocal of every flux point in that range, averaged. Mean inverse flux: 0.607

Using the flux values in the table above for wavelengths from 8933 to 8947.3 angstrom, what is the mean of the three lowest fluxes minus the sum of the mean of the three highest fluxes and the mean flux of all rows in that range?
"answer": -1.74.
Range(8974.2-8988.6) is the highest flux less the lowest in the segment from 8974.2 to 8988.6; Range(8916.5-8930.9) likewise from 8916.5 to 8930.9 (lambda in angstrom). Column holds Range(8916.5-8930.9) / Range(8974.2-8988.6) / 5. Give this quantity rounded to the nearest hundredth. 0.27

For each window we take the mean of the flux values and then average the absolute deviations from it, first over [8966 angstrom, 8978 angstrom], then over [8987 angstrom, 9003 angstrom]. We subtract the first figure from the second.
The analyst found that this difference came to 0.022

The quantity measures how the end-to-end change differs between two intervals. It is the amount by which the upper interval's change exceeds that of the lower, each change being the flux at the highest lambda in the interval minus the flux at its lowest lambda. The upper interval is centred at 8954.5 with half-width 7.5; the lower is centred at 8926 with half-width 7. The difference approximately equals -0.130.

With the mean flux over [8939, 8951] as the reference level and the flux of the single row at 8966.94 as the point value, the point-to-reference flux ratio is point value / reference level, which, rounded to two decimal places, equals 0.99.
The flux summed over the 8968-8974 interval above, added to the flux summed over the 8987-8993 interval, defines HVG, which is 9.73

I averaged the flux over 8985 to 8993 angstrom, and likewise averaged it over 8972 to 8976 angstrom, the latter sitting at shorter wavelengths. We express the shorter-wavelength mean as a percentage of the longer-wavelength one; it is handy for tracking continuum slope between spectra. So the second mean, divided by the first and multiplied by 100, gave 97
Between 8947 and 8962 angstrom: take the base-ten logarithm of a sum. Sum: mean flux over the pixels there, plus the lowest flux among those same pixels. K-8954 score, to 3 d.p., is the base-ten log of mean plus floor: 0.488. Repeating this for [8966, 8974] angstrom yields 0.505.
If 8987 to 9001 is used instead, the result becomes 0.486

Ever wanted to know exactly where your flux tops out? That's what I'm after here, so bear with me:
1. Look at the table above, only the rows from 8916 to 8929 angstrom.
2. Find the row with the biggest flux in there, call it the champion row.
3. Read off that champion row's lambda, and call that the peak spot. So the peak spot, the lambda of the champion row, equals 8917.52 angstrom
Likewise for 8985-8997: 8989.68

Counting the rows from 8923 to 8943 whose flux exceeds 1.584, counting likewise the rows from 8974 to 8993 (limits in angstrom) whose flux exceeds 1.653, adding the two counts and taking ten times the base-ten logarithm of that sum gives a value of 10.0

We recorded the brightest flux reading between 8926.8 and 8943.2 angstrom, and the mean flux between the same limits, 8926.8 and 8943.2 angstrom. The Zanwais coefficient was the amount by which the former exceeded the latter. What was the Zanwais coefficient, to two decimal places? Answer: 0.06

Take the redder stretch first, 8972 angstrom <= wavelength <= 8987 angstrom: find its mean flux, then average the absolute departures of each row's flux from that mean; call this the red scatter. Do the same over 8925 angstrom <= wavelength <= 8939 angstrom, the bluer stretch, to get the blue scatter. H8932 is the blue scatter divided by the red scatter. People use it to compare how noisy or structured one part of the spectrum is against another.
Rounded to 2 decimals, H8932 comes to 0.42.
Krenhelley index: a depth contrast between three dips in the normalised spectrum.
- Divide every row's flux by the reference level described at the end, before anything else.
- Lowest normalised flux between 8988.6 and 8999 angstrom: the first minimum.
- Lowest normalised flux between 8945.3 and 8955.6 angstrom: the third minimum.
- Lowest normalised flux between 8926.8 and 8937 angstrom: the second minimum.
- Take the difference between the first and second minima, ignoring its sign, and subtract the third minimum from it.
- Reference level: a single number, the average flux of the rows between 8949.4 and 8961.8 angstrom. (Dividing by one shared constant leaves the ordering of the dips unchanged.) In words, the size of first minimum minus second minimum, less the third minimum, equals -0.87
